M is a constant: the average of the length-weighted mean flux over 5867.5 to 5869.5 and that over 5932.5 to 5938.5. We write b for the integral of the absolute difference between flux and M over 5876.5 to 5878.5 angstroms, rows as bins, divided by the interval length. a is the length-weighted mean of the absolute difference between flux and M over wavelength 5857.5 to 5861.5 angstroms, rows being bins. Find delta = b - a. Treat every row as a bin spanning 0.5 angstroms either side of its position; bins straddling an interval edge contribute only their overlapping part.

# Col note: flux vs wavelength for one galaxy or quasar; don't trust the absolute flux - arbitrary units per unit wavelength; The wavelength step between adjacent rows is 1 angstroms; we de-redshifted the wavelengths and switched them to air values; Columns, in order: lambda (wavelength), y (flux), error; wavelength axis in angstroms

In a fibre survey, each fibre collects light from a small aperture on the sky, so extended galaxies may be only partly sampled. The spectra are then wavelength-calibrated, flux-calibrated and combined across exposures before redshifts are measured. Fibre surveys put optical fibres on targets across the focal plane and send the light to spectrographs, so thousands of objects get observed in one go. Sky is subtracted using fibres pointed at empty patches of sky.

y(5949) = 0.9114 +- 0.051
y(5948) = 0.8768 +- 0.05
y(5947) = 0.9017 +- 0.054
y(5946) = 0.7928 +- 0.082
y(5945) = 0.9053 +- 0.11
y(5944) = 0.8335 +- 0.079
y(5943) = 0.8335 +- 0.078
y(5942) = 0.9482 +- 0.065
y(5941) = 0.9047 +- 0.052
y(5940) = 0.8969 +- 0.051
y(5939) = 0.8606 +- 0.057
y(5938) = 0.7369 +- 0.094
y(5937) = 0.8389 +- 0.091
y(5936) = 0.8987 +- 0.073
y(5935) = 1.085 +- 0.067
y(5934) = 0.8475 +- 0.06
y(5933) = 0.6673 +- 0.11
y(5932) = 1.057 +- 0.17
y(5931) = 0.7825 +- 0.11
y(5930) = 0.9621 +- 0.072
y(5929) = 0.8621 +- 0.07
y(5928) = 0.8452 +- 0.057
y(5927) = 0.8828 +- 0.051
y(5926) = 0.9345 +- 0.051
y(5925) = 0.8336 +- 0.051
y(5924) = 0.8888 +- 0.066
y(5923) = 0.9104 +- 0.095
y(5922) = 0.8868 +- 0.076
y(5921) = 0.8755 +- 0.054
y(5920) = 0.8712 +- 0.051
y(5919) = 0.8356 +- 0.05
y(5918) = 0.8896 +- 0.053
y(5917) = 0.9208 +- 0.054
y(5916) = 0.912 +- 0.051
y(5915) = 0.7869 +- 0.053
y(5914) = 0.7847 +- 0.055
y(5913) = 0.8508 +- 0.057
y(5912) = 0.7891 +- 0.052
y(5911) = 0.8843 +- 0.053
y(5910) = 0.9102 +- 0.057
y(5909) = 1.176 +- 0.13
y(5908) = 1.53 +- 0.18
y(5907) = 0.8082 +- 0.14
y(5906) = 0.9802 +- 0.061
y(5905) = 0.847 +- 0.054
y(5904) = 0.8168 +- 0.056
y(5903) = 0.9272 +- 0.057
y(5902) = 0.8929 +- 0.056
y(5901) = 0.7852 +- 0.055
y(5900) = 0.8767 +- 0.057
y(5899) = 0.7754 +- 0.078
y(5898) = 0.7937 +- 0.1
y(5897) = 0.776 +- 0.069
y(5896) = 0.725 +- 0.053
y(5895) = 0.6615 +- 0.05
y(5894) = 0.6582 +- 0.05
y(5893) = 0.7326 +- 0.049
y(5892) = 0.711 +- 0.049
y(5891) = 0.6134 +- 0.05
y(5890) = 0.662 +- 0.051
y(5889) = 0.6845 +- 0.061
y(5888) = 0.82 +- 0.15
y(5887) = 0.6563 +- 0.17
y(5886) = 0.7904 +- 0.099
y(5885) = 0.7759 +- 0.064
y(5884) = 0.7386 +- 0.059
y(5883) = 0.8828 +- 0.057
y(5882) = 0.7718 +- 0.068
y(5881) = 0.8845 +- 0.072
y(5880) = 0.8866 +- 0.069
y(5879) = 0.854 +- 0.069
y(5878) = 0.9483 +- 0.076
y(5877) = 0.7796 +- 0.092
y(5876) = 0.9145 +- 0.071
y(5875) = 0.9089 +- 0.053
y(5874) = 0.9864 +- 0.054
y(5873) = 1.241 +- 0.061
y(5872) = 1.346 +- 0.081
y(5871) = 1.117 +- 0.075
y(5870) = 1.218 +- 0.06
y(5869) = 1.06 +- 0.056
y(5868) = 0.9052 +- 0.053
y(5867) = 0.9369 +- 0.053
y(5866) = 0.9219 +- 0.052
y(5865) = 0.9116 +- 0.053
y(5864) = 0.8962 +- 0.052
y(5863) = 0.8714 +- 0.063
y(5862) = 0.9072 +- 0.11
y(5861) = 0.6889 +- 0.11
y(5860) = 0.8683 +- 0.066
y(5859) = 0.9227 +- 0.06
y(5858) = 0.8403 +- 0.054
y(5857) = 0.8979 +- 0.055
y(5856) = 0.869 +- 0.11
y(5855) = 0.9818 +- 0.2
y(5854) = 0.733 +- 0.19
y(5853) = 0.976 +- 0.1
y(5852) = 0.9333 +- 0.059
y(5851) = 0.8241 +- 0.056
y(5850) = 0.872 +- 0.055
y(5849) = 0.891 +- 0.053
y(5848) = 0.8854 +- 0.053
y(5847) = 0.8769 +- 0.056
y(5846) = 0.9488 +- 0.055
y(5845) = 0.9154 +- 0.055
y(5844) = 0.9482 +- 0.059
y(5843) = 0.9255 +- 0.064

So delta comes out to 0.00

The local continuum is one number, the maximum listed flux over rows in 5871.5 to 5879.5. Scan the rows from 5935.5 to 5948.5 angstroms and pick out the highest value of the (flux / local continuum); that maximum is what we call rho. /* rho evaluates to 0.70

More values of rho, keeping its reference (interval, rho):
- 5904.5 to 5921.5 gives 1.14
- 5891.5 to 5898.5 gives 0.59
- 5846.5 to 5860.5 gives 0.73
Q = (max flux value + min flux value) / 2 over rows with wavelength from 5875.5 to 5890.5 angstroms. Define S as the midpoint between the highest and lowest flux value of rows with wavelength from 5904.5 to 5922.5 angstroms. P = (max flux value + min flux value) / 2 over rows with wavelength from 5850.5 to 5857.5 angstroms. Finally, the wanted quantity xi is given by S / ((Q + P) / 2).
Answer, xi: 1.39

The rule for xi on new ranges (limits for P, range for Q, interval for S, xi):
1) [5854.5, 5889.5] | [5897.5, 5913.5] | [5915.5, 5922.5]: 0.82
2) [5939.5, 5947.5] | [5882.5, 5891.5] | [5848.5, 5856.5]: 1.06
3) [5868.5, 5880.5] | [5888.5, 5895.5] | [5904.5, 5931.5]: 1.33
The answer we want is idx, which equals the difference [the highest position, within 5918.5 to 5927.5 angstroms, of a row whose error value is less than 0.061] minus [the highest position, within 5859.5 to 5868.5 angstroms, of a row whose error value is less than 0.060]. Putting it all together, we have 59 angstroms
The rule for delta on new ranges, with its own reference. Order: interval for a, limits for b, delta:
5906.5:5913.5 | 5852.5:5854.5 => -0.05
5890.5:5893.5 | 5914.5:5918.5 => -0.19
